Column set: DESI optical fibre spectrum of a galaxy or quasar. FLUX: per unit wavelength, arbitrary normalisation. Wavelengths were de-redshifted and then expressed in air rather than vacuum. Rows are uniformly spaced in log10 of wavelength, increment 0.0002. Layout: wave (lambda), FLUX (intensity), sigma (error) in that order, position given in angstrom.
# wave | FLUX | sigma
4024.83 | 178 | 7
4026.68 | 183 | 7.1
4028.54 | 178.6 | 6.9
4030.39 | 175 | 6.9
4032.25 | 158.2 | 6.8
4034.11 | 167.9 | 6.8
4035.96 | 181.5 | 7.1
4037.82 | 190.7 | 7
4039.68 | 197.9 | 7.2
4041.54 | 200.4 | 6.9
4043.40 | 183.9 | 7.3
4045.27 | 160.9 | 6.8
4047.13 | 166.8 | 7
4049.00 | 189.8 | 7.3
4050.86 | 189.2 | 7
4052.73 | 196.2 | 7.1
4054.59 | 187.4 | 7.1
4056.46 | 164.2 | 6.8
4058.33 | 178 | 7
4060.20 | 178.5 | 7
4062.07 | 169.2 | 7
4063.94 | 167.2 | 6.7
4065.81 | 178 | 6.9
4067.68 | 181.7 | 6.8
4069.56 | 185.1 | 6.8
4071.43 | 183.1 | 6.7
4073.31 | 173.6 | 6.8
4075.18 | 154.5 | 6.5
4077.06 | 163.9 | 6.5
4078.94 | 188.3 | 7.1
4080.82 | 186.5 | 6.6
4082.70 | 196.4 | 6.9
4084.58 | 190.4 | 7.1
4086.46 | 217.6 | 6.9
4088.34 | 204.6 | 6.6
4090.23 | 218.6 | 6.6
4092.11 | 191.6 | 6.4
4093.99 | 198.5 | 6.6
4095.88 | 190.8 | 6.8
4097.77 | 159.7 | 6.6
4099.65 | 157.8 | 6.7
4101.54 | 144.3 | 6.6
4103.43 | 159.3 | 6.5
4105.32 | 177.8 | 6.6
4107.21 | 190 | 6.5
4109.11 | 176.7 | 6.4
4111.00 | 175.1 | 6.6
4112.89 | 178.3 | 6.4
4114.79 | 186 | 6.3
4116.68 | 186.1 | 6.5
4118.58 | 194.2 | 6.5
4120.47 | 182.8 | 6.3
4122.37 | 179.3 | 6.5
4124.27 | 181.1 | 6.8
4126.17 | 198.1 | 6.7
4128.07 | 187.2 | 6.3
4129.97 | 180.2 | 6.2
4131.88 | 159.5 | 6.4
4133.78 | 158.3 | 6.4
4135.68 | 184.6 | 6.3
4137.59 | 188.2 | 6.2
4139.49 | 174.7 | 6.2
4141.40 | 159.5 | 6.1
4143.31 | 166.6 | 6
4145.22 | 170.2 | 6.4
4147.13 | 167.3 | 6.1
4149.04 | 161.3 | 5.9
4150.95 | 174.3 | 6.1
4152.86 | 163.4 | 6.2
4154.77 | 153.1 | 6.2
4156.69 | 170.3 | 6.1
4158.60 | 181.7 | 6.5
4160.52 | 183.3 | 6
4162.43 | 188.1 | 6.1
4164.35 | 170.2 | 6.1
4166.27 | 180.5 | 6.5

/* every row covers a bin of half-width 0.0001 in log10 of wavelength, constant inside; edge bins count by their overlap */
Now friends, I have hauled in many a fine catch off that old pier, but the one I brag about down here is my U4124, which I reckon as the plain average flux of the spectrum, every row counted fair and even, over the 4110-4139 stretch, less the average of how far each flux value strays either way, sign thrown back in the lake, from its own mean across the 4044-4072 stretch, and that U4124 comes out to 173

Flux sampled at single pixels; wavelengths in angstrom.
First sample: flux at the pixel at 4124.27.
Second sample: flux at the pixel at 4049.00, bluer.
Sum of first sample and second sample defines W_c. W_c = 371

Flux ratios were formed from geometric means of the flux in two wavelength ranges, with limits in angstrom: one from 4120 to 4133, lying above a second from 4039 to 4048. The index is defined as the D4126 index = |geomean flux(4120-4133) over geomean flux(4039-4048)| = 1.00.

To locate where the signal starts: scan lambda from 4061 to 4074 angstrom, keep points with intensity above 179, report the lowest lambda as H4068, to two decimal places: 4067.68 angstrom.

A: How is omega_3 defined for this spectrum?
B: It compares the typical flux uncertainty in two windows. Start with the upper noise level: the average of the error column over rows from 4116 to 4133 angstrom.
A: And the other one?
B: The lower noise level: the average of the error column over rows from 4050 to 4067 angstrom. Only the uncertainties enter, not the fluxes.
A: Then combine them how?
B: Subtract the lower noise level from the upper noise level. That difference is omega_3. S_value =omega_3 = -0.49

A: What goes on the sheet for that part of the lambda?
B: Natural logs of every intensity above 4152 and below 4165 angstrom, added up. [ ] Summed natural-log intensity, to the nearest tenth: 36.1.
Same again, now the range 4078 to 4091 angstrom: 37.1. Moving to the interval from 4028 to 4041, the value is 36.3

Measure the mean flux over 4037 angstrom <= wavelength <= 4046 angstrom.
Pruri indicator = 187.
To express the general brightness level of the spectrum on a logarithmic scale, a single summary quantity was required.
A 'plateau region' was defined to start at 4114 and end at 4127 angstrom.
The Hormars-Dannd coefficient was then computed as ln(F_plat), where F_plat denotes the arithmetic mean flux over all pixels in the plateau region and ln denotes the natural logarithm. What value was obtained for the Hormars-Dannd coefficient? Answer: 5.23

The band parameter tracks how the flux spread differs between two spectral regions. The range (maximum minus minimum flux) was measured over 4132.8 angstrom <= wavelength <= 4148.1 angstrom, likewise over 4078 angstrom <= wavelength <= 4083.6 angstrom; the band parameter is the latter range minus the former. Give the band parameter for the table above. -20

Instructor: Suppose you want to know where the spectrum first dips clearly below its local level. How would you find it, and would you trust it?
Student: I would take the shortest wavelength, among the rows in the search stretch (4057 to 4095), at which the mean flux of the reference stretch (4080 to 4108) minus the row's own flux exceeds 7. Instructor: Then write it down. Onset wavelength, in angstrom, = 4058.33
